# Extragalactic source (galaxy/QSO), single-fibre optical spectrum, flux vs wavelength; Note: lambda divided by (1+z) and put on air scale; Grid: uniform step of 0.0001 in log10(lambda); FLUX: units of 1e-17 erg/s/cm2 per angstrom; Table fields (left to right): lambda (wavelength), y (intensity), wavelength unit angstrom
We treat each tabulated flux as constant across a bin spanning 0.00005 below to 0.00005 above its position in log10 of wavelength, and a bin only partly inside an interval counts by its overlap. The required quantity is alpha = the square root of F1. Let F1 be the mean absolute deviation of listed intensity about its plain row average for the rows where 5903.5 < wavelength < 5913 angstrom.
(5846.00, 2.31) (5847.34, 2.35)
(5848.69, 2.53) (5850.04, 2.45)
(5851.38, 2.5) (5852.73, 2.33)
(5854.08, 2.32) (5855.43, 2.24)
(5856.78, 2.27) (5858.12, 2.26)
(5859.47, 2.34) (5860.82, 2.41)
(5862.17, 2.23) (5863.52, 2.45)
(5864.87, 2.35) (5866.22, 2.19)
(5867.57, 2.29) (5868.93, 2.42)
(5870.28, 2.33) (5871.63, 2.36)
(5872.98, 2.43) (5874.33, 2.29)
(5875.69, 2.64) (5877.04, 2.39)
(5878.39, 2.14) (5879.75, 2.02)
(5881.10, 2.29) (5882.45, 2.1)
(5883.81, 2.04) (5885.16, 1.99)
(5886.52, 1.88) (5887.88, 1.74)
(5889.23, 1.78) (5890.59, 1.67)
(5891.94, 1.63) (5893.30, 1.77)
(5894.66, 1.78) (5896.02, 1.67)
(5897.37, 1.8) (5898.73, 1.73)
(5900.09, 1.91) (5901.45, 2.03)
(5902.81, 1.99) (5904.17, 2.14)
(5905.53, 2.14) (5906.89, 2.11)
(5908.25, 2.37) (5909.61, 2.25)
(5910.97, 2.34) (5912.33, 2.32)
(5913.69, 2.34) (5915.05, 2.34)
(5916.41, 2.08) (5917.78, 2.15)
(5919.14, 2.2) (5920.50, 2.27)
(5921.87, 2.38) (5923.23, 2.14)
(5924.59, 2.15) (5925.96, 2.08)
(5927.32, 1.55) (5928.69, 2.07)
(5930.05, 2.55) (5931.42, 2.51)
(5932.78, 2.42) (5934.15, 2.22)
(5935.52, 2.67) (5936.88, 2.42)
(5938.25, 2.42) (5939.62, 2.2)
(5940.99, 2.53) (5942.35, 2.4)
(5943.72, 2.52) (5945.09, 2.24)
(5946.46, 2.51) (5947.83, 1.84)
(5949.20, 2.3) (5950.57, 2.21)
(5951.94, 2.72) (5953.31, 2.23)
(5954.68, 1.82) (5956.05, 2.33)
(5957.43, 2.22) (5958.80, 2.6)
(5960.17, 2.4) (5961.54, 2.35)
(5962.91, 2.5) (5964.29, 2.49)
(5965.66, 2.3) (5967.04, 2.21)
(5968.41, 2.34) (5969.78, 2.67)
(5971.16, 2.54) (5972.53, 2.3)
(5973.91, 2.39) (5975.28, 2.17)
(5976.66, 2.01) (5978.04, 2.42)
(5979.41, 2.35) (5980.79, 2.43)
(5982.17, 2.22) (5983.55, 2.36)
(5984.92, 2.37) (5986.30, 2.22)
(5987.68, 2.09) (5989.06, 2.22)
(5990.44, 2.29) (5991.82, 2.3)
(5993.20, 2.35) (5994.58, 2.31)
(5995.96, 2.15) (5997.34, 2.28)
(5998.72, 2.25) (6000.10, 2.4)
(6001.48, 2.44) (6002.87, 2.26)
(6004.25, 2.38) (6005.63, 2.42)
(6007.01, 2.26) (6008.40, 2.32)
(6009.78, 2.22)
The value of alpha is 0.31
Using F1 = 0.09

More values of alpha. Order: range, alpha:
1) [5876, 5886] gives 0.34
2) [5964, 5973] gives 0.37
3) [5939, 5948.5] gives 0.44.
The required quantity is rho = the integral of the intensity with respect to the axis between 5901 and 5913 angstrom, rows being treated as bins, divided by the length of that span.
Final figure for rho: 2.19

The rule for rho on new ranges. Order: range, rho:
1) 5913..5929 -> 2.15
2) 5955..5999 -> 2.32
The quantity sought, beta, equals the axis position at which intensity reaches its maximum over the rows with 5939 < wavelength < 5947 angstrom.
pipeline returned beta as 5940.99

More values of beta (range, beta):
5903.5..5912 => 5908.25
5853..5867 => 5863.52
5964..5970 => 5969.78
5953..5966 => 5958.80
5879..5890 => 5881.10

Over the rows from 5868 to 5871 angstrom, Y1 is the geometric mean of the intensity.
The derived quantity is 2.37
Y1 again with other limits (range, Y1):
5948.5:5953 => 2.40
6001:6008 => 2.35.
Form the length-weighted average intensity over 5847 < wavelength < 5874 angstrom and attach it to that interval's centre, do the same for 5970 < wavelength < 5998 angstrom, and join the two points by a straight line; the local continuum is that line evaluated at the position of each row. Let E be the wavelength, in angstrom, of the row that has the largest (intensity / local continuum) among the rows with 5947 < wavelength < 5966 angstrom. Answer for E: 5951.94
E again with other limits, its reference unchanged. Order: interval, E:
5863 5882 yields 5875.69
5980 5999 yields 5980.79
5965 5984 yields 5969.78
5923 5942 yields 5935.52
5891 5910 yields 5908.25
